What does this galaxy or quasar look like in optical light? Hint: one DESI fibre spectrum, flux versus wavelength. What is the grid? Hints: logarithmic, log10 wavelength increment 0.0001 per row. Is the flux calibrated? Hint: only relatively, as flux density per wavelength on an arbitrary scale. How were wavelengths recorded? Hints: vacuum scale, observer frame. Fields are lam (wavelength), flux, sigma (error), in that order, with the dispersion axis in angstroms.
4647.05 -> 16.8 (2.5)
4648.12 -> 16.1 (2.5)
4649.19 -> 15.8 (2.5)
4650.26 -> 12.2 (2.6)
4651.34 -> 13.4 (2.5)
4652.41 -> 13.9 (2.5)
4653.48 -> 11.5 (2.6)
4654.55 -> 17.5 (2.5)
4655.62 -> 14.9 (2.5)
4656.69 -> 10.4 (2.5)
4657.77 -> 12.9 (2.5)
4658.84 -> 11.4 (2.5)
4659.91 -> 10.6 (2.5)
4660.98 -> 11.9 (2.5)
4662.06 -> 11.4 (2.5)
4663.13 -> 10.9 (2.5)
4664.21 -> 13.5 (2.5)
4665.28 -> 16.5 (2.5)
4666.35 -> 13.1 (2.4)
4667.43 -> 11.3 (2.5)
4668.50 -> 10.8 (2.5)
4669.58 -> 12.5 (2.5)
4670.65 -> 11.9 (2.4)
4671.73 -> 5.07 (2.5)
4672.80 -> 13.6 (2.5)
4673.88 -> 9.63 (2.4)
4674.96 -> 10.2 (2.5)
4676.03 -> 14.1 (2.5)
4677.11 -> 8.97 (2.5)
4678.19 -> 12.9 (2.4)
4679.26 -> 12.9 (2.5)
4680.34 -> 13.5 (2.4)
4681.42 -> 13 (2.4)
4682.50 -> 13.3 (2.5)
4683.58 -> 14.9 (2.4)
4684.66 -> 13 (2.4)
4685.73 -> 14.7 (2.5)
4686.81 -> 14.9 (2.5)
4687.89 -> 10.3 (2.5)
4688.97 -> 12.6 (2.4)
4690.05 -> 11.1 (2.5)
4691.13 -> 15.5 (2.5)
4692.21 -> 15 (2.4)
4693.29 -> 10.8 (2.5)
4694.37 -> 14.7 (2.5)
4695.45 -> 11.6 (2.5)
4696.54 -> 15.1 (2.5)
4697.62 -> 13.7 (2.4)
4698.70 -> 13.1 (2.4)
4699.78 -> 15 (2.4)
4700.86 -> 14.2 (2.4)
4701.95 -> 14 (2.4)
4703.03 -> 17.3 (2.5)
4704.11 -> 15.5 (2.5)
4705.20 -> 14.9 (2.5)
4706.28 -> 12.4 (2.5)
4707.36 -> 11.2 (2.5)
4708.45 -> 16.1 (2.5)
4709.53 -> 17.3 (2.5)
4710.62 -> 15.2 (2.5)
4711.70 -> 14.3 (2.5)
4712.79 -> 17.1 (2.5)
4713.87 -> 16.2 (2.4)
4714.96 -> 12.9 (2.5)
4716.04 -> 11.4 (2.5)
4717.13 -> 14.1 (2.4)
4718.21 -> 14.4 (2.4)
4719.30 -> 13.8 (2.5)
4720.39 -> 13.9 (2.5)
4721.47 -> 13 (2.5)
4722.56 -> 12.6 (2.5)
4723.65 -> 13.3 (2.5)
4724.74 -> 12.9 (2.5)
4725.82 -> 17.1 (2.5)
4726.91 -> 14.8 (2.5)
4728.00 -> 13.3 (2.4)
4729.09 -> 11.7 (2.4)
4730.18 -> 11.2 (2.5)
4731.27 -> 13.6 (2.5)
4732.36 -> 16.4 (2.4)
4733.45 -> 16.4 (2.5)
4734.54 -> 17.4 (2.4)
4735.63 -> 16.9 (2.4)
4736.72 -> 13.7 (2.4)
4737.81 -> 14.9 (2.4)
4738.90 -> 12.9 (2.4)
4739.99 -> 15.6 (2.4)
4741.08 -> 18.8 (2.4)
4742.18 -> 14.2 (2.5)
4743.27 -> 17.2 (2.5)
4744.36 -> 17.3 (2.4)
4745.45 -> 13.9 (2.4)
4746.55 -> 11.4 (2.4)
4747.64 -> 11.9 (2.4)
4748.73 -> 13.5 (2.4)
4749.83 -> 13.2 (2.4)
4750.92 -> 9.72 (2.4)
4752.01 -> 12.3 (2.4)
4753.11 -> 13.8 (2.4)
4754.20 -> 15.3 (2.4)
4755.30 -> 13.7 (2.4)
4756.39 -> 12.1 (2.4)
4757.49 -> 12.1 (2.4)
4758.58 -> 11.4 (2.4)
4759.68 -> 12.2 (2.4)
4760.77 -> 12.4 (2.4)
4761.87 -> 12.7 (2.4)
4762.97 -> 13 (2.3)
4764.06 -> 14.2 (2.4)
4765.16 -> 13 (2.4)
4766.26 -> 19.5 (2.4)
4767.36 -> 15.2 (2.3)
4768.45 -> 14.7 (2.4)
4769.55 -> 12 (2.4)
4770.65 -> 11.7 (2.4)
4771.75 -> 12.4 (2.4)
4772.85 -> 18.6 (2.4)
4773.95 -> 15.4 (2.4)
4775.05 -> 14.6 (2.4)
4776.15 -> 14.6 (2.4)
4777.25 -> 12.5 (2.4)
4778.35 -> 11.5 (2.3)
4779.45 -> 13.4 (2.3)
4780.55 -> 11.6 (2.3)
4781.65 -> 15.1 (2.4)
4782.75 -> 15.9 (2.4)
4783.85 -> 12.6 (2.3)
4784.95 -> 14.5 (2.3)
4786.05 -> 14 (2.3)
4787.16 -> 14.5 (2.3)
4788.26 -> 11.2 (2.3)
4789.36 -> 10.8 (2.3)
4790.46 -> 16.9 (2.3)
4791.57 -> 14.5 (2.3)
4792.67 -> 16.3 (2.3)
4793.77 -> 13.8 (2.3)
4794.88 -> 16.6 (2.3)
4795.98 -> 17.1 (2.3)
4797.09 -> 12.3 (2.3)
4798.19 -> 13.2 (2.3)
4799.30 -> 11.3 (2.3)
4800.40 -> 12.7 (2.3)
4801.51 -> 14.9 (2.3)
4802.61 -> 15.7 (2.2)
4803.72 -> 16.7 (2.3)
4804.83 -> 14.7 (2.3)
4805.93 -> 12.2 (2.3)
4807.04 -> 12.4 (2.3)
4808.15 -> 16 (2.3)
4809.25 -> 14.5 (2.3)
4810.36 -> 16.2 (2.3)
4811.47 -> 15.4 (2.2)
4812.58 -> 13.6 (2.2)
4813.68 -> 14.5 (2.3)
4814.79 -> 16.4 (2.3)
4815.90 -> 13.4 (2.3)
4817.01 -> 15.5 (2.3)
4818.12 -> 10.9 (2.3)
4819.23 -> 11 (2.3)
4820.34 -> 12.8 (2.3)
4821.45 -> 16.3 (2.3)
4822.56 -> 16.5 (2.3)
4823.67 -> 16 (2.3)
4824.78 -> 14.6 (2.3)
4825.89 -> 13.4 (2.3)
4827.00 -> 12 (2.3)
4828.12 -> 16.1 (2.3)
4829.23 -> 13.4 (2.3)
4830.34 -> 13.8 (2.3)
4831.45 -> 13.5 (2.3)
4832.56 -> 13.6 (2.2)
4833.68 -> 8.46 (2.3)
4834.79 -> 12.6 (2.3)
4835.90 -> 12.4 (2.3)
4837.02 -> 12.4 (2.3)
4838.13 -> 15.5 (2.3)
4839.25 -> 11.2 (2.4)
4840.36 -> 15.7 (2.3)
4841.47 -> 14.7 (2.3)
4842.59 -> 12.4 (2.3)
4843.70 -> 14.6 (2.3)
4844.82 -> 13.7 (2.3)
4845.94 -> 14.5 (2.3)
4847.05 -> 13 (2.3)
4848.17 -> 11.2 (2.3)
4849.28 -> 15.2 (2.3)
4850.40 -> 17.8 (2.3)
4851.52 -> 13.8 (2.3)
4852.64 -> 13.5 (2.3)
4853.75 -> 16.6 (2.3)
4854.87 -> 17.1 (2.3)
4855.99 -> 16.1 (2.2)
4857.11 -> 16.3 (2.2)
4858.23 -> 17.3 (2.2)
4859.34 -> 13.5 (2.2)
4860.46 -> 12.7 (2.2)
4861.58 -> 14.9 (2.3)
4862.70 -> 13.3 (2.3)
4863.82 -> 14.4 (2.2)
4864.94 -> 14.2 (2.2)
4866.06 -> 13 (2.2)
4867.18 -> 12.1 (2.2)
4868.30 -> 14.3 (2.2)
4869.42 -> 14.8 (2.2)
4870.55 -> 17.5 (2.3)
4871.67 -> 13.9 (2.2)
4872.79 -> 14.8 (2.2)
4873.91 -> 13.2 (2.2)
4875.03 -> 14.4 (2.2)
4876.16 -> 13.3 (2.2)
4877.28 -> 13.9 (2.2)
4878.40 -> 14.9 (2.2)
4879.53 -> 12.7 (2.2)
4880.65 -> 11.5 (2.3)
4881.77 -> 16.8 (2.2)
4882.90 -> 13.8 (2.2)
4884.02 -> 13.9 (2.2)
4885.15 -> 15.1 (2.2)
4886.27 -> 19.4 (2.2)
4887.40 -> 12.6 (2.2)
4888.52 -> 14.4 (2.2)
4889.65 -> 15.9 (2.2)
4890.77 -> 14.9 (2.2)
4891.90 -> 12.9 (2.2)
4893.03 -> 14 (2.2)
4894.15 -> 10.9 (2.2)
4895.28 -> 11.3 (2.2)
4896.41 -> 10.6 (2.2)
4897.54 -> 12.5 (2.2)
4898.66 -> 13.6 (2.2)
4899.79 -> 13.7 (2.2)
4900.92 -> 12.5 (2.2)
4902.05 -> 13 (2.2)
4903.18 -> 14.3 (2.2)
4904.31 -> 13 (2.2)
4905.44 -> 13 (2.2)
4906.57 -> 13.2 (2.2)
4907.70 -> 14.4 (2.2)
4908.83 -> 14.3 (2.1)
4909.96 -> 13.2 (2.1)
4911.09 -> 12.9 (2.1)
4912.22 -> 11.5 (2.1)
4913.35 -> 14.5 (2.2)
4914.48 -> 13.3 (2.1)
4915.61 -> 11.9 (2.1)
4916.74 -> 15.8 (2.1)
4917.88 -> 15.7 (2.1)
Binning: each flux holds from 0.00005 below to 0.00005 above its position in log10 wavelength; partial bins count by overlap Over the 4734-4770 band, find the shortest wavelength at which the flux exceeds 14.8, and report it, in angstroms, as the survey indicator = 4734.54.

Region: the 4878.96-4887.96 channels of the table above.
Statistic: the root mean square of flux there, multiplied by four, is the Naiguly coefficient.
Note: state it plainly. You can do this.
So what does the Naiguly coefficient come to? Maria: 58.7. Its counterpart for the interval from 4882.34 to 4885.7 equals 57.1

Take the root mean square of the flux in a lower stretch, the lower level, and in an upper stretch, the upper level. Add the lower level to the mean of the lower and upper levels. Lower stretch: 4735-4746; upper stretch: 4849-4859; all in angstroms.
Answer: 31.5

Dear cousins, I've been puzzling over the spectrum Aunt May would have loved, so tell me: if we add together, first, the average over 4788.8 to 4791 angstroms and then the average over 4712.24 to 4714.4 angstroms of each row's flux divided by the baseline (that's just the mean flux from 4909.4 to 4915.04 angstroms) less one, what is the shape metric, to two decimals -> 0.33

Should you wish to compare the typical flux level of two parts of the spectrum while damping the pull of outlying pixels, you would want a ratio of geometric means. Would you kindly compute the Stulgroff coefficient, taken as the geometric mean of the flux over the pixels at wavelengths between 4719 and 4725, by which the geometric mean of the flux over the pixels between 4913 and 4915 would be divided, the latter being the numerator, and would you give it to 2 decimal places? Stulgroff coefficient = 1.05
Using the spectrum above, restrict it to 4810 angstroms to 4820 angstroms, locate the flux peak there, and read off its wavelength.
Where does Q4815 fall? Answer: 4814.79 angstroms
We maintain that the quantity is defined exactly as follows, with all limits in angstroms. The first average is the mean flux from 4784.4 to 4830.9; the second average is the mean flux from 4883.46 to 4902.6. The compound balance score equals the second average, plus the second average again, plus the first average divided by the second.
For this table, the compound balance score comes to 28.2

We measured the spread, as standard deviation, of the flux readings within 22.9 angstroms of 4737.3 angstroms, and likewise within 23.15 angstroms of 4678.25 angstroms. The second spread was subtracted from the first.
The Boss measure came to -0.1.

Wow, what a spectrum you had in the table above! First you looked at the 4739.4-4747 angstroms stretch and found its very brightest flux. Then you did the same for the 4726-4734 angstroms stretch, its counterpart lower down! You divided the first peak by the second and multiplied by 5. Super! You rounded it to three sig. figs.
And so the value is 5.73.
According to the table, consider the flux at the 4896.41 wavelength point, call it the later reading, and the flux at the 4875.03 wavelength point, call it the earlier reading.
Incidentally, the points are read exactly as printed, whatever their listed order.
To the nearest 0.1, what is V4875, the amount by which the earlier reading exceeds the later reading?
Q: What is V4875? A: 3.8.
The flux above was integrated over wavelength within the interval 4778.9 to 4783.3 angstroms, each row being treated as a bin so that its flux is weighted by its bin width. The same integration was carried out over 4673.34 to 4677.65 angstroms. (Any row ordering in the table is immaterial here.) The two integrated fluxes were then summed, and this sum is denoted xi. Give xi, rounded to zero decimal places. 108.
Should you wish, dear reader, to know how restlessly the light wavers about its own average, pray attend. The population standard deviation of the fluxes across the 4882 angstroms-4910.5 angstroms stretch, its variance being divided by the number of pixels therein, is 1.70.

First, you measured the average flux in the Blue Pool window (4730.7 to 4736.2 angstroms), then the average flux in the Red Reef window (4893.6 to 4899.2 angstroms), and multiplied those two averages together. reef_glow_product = 190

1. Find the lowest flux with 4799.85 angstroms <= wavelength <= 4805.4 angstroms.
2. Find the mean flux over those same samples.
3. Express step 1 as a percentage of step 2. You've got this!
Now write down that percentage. 85.0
